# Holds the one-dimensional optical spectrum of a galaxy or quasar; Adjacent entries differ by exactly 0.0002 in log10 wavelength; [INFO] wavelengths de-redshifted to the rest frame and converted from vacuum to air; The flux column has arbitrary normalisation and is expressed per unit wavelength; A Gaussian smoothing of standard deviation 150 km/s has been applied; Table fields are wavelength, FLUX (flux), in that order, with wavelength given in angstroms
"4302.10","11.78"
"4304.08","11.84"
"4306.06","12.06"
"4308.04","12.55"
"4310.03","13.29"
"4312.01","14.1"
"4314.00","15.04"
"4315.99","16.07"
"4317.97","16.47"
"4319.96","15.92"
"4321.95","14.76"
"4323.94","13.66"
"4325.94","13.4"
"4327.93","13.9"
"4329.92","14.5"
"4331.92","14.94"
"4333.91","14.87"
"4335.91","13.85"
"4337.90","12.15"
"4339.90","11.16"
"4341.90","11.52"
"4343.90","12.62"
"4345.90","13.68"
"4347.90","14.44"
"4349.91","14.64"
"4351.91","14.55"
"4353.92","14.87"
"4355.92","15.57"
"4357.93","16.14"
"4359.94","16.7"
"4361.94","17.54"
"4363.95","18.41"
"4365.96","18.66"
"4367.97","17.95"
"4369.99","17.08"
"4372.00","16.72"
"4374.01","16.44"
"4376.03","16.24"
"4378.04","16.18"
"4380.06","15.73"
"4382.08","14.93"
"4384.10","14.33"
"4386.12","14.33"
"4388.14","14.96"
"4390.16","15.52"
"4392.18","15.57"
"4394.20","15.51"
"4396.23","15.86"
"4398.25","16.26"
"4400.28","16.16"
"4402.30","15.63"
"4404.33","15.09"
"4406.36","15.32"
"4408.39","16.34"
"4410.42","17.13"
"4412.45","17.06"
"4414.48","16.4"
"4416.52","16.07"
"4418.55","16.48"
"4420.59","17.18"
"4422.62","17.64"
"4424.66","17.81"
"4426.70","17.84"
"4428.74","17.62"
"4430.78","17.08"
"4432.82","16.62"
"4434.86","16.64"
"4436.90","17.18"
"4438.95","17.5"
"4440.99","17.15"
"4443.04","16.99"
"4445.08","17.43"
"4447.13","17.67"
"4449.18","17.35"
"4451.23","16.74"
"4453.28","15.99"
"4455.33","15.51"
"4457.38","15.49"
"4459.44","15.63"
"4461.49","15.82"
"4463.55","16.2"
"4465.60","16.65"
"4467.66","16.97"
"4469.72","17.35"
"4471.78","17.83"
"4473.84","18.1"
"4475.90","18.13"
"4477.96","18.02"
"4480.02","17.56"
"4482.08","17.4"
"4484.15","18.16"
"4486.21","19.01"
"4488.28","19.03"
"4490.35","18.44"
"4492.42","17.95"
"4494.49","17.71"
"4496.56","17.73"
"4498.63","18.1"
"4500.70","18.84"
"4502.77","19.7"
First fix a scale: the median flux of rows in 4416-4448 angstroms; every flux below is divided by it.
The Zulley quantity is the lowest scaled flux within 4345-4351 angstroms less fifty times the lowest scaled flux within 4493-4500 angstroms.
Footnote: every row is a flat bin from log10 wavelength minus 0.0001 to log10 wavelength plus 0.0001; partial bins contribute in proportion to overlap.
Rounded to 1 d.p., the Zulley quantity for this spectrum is -50.7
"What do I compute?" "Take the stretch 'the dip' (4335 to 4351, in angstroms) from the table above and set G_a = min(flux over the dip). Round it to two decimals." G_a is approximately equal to 11.16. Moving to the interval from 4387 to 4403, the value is 14.96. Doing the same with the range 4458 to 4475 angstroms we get 15.63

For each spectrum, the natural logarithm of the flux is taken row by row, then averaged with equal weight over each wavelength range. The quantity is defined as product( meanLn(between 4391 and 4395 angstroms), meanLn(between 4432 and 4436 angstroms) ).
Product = 7.7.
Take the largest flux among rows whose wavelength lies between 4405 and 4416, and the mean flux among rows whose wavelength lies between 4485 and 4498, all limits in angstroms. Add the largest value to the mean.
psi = 35.4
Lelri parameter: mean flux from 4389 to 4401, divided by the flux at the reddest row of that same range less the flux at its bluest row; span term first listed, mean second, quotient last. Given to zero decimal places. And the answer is 25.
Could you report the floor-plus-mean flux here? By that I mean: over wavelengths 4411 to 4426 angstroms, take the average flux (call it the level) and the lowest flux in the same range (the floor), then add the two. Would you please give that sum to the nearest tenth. 33.0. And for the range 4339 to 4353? 24.4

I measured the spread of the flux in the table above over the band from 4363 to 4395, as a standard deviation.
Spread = 1.3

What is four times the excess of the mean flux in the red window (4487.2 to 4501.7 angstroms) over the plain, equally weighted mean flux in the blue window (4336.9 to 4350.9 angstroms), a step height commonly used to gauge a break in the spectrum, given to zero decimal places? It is 21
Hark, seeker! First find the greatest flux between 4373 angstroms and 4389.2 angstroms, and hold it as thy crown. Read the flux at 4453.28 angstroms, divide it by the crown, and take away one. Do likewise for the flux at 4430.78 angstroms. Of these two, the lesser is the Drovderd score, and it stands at -0.03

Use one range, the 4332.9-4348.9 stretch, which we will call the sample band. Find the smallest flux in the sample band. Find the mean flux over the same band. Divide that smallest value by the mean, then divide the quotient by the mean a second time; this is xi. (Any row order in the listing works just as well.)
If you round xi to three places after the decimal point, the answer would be 0.066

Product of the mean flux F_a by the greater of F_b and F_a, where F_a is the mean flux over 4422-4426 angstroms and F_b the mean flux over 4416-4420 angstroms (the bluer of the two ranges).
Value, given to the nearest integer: 314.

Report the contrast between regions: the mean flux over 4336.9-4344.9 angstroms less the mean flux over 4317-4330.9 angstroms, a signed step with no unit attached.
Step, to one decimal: -2.8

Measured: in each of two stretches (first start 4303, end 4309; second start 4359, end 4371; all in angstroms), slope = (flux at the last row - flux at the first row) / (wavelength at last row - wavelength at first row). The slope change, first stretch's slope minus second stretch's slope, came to 0.14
